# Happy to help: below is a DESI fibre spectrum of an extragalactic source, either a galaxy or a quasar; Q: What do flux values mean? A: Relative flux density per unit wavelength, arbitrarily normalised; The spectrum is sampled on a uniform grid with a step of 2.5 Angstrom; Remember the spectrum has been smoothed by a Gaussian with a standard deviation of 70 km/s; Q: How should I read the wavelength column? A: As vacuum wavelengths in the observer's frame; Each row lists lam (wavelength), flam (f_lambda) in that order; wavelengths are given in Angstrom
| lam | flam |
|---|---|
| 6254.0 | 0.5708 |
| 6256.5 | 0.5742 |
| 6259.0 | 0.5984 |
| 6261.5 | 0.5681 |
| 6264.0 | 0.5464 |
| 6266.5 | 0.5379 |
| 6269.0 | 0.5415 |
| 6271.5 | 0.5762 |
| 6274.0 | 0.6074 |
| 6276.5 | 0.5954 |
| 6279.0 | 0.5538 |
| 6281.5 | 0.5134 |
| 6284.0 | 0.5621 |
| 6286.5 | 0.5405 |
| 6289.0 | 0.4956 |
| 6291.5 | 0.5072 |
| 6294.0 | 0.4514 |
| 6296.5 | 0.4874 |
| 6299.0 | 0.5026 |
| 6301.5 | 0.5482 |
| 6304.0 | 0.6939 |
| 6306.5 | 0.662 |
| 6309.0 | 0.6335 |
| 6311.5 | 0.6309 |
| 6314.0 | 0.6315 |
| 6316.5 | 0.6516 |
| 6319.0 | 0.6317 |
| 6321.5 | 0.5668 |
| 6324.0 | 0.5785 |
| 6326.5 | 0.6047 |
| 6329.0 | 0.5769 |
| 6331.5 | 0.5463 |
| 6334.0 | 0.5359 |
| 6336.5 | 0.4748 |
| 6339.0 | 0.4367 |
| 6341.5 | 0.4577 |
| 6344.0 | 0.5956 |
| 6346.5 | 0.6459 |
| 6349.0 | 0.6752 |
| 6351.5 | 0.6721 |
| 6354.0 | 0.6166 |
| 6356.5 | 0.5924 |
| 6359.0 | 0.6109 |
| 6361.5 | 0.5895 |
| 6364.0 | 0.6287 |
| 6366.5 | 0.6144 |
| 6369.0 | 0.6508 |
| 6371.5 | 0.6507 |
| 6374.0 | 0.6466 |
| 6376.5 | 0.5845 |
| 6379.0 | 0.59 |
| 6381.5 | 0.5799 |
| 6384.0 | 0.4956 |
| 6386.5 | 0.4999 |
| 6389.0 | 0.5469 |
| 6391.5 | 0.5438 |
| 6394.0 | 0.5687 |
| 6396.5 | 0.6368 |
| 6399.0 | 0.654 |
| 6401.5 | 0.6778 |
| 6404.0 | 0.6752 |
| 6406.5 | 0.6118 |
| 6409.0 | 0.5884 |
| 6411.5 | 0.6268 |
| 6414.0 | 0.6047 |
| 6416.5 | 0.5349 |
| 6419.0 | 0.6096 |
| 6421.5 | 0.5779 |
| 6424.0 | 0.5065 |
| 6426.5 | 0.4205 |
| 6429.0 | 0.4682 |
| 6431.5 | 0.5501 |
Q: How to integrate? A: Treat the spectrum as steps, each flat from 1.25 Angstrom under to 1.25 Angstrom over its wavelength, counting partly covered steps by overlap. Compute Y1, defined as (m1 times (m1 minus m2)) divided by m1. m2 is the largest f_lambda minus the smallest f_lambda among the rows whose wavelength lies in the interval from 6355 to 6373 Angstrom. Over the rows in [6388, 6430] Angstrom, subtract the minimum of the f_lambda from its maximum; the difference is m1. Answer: 0.20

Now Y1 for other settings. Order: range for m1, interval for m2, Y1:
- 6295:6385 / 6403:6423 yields 0.12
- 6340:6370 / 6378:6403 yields 0.04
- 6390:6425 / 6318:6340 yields -0.02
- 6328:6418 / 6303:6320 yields 0.18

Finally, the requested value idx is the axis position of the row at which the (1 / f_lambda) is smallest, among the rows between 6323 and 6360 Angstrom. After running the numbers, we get 6349.0 Angstrom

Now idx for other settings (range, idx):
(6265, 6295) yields 6274.0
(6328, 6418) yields 6401.5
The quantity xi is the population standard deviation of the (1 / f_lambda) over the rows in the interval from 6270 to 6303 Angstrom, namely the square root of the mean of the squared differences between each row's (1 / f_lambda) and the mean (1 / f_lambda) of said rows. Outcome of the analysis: 0.157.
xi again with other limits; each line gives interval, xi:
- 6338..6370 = 0.241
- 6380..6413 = 0.173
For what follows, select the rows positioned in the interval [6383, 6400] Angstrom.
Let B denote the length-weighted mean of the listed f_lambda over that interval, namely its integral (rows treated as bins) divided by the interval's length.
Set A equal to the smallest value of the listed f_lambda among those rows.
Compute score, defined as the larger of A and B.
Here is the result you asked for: 0.56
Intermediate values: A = 0.4956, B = 0.563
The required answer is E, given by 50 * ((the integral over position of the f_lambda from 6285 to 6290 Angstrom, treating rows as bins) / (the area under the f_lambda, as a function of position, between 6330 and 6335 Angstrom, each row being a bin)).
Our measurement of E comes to 48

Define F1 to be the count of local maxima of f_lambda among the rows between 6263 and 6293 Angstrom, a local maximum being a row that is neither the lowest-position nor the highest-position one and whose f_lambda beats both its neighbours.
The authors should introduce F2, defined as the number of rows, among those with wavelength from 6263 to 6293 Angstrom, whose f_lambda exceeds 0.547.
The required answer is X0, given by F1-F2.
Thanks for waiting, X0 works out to -3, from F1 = 2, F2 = 5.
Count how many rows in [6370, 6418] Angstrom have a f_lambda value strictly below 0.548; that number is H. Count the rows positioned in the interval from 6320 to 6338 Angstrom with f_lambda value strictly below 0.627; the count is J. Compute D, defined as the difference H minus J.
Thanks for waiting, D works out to -2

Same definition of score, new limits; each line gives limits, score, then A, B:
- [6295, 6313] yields 0.59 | 0.4874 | 0.593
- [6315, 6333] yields 0.59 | 0.5463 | 0.594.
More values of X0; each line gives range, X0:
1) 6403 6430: -5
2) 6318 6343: -4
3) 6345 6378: -9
